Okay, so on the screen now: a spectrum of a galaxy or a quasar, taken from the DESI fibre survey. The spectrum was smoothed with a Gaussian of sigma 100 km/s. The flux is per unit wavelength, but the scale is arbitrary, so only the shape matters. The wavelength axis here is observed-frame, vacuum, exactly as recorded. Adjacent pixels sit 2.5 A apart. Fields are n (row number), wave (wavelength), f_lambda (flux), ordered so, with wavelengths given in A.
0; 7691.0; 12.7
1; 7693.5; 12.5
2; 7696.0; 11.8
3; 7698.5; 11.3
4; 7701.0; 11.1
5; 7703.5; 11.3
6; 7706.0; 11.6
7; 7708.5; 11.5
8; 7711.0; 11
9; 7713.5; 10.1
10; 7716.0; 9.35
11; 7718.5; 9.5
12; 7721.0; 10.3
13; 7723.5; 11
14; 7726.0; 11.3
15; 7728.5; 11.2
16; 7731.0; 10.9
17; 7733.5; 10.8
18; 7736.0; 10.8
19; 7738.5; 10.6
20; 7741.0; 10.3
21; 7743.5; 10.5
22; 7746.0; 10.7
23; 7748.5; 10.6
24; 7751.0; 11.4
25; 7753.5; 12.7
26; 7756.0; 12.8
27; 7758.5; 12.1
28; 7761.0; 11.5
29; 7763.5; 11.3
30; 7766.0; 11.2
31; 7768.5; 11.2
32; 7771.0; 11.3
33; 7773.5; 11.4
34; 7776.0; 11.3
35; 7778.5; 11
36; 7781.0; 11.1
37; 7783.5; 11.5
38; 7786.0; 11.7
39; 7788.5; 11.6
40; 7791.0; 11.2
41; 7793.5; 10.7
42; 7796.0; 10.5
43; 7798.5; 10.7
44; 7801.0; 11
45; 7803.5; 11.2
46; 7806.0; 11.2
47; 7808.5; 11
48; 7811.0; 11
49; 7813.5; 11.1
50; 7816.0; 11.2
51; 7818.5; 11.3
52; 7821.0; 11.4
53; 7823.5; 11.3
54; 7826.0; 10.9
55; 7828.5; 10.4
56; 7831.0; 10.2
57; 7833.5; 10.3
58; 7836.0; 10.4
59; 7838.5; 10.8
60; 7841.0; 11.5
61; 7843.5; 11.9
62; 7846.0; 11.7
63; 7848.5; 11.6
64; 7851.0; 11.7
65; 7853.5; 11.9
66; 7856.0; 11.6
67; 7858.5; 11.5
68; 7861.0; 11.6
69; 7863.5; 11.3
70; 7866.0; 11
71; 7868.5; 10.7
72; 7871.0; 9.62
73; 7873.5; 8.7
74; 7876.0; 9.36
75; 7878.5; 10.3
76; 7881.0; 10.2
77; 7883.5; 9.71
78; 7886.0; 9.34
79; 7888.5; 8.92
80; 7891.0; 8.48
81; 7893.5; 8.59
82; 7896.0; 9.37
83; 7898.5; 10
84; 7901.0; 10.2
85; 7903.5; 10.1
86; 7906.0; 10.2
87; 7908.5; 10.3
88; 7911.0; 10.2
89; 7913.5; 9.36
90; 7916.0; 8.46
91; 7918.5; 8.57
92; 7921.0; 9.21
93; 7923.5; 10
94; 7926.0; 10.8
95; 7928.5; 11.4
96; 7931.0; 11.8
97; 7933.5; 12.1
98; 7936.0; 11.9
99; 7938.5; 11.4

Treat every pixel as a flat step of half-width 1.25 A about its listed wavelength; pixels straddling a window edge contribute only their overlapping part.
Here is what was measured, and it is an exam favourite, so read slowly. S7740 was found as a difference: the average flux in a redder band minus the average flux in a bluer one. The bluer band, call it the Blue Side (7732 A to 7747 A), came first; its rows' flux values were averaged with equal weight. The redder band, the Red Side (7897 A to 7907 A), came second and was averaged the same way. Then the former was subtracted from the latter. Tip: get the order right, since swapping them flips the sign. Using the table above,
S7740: -0.5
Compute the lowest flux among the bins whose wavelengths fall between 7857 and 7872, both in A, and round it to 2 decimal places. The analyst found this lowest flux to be 9.62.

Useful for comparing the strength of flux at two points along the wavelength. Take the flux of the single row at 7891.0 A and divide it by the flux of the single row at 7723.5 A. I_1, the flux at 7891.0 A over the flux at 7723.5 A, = 0.77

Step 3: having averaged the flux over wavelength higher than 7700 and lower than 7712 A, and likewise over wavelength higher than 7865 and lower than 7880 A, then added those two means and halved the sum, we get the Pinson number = 10.62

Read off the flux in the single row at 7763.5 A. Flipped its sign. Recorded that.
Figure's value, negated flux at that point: -11.3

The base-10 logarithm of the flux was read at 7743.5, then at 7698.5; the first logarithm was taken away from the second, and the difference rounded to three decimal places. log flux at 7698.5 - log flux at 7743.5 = 0.032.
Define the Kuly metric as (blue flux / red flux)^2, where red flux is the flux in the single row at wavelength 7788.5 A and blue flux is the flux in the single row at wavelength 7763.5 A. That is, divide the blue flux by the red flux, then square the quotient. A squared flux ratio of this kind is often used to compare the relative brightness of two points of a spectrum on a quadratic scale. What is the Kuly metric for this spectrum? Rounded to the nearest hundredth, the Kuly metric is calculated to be 0.95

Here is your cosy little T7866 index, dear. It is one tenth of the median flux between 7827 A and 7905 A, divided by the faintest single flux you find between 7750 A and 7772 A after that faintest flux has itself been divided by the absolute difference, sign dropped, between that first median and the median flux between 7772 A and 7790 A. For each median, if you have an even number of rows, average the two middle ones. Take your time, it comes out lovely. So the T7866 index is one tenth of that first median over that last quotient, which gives 0.101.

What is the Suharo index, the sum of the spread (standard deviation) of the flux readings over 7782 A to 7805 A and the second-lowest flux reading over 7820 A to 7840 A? 10.7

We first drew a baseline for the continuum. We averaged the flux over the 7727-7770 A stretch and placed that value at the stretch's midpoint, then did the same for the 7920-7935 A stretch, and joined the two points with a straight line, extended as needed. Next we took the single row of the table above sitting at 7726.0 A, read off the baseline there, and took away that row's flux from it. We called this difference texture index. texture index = -0.05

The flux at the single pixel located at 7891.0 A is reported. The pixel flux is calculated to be 8.48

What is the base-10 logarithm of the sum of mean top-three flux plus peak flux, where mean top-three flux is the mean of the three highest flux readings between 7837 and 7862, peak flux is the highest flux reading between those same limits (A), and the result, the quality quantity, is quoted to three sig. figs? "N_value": 1.38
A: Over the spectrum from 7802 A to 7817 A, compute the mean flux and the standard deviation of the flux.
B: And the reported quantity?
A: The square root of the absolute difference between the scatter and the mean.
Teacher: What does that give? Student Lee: 3.32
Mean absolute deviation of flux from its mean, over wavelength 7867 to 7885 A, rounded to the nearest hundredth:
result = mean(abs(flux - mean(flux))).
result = 0.52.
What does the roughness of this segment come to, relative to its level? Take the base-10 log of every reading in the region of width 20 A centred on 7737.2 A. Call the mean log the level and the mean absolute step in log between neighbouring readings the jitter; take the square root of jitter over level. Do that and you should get 0.086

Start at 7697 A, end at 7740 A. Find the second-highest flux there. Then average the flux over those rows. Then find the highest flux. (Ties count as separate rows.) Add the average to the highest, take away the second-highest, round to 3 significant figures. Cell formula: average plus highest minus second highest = 10.9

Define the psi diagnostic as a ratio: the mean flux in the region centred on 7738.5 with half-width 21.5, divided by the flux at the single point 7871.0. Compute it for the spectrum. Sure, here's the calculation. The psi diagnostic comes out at 1.15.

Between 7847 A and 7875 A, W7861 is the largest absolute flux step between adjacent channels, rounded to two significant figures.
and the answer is 1.1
